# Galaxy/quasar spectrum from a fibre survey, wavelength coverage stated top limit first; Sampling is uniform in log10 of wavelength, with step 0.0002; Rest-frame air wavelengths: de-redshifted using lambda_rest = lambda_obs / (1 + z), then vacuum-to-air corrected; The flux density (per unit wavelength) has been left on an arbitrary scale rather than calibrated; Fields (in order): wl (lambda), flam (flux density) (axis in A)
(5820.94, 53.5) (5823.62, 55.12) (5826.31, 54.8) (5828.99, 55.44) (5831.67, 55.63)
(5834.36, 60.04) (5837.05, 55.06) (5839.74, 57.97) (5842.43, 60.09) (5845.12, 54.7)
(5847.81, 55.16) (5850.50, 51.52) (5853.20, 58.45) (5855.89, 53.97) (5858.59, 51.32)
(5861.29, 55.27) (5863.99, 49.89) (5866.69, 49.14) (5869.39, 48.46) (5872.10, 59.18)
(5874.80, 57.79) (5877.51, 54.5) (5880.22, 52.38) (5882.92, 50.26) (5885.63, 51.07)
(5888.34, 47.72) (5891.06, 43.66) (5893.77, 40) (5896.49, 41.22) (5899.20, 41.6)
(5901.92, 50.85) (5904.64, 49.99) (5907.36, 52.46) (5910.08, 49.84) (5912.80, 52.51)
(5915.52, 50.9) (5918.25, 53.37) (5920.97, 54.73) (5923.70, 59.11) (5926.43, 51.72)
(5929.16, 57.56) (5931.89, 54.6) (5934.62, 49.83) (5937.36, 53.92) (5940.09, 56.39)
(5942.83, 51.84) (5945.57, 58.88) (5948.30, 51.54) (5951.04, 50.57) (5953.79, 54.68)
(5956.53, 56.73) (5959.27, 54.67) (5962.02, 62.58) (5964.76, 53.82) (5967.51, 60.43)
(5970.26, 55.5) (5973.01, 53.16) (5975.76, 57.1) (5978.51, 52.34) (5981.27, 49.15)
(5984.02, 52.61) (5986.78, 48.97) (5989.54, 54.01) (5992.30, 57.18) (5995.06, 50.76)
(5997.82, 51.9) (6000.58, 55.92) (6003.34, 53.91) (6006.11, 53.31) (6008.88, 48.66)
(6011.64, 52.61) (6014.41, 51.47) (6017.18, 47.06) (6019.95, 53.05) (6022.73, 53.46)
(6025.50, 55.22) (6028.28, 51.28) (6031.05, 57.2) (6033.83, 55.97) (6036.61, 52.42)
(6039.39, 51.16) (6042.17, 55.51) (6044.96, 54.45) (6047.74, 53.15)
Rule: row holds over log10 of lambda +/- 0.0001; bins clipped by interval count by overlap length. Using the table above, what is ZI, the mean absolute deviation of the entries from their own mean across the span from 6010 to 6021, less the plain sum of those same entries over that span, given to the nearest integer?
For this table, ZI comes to -202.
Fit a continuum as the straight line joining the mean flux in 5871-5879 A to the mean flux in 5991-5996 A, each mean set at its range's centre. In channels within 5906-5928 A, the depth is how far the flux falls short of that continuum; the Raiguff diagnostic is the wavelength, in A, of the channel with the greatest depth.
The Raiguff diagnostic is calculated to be 5910.08 A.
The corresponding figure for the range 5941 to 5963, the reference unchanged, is 5951.04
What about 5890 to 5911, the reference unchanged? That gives 5893.77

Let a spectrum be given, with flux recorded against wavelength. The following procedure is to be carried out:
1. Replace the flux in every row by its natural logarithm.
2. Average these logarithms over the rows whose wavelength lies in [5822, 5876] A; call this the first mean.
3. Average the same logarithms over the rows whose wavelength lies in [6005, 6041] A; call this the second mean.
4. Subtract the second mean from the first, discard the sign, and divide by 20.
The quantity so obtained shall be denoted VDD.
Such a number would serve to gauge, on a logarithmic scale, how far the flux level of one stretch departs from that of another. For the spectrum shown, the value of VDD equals 0.0022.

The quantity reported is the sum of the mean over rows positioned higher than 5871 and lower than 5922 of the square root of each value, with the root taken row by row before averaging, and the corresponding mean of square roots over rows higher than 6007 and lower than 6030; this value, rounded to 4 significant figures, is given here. 14.26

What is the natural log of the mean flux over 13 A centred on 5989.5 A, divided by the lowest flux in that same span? 0.074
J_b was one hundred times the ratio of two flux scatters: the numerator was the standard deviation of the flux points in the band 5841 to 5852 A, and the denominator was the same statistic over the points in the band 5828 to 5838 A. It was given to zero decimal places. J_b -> 151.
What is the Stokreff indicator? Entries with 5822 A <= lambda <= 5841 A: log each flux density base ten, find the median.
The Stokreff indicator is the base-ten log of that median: 0.242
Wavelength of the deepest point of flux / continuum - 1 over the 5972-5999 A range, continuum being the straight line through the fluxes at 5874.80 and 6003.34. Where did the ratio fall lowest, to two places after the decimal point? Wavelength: 5986.78 A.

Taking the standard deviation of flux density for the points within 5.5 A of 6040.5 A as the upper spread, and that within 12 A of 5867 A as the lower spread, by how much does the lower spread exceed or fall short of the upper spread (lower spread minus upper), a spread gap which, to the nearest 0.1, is 1.9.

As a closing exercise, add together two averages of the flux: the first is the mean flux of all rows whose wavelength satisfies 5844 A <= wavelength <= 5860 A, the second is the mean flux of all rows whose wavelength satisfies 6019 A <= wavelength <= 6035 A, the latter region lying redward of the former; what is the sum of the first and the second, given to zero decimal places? 109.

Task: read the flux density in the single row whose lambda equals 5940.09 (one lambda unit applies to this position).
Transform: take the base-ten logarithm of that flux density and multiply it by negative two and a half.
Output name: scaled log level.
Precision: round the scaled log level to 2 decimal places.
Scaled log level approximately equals -4.38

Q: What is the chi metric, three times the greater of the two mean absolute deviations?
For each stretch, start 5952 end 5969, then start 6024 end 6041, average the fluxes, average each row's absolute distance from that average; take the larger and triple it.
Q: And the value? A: 8.7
